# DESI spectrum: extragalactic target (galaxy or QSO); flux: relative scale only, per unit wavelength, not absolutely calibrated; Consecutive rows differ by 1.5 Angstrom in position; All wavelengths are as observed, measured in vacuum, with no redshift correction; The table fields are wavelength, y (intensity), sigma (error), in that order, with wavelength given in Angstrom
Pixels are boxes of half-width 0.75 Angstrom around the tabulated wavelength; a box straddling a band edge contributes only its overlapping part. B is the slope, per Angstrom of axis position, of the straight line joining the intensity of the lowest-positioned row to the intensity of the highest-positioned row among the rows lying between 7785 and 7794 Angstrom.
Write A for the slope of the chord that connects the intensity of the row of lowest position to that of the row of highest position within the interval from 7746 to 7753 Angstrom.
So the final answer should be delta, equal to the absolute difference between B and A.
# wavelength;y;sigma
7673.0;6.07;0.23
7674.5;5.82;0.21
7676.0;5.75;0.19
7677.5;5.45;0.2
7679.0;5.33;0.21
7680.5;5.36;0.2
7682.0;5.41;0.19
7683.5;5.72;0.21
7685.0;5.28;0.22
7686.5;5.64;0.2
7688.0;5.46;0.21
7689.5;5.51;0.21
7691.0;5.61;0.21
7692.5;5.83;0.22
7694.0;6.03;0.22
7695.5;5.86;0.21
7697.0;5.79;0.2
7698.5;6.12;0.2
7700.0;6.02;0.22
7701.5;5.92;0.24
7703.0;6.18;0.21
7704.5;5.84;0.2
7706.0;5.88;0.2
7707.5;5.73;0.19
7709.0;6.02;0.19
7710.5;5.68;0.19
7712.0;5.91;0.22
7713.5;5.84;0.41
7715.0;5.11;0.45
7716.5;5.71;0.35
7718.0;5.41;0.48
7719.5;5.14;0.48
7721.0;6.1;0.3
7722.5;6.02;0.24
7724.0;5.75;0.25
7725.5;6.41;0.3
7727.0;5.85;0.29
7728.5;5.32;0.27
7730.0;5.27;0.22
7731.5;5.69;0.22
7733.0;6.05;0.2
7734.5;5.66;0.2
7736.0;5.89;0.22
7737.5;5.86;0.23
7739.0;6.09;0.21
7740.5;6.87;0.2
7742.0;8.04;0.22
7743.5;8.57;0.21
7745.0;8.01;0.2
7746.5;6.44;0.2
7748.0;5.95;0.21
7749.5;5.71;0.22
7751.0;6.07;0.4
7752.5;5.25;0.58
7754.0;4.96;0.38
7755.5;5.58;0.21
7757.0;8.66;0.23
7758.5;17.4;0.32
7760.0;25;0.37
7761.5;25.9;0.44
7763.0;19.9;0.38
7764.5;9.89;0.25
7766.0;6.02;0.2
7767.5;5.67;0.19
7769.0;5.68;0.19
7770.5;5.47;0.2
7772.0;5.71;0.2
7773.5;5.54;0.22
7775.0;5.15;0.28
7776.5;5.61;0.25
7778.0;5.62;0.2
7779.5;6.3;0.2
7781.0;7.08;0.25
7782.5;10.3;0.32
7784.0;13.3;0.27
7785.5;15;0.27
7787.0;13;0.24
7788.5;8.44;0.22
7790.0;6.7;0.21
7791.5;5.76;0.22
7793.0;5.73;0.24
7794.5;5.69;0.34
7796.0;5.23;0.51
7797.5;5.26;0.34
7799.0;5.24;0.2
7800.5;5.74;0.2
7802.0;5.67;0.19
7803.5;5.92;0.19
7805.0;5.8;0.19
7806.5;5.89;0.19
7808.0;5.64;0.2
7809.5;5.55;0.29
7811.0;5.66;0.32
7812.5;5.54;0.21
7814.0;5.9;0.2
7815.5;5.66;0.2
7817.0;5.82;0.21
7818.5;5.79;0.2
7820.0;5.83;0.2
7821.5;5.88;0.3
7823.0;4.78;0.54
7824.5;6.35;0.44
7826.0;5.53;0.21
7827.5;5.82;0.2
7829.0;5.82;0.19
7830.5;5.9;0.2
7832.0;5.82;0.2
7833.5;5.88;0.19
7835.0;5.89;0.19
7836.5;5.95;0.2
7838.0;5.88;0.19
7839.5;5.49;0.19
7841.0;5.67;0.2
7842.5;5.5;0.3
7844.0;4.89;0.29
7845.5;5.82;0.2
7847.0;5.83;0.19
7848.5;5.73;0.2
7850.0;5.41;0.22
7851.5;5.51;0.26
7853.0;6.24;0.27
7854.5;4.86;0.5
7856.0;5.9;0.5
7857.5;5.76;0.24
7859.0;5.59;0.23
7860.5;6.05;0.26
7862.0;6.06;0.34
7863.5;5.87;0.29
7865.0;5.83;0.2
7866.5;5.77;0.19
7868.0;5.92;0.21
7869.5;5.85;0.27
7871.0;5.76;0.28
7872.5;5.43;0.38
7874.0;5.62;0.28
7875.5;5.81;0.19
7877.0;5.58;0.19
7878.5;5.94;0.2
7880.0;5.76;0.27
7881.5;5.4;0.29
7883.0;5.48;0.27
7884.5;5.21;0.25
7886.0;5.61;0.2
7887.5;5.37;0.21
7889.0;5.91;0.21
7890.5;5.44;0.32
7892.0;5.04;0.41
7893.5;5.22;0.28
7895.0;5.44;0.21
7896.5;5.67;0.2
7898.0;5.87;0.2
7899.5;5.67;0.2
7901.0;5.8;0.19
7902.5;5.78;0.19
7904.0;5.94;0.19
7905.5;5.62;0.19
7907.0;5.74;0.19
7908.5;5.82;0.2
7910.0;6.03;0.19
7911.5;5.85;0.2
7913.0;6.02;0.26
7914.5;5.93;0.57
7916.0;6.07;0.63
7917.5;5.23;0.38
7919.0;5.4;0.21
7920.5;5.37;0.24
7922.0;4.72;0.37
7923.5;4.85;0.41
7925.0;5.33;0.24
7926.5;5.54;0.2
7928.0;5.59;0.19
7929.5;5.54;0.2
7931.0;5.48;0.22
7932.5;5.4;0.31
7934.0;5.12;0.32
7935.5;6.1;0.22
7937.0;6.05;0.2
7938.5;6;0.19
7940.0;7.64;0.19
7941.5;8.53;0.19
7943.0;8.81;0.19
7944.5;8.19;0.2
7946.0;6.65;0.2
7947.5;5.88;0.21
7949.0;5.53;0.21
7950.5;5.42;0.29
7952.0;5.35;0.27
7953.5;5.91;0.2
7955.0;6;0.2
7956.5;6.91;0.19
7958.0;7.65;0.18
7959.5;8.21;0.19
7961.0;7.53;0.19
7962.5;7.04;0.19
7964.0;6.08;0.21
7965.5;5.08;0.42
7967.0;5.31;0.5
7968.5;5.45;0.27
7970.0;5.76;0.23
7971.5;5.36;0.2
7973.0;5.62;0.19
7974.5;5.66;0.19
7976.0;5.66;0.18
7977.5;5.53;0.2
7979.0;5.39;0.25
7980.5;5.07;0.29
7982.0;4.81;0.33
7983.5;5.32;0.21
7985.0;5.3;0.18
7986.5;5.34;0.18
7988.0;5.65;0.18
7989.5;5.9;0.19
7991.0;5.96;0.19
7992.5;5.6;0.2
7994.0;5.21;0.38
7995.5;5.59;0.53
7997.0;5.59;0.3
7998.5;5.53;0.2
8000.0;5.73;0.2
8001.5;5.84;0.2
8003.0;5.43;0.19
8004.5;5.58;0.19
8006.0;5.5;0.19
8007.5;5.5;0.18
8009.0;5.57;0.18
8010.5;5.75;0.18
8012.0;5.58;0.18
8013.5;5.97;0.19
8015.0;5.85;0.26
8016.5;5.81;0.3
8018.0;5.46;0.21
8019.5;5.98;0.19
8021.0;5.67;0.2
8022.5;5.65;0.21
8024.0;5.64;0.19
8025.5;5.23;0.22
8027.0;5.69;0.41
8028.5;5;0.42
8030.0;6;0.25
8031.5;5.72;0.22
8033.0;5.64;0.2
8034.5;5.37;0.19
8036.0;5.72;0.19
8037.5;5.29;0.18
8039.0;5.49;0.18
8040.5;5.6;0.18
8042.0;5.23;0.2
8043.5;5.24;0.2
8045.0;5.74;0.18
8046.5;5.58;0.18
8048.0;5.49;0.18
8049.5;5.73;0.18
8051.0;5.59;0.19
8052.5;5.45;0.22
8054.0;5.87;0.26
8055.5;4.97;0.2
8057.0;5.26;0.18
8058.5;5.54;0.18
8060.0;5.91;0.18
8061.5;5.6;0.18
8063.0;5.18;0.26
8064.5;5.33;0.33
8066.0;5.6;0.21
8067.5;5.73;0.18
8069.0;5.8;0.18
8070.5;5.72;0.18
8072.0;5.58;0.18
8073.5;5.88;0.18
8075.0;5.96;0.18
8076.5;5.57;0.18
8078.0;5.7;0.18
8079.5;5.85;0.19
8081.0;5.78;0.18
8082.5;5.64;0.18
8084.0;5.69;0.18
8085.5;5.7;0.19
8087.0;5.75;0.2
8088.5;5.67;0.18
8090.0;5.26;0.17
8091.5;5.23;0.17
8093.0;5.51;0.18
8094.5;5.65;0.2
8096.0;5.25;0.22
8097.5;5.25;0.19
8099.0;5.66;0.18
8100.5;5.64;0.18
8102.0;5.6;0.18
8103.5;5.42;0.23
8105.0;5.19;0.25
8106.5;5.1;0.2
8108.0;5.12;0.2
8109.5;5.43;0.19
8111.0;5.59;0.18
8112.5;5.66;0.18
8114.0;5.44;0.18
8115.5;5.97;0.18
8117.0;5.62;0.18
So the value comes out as 1.04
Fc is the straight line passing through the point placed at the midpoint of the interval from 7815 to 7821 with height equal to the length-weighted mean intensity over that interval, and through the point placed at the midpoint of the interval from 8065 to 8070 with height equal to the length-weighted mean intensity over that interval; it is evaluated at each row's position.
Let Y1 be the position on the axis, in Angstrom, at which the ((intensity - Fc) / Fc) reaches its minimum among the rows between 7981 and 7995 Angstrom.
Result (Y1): 7982.0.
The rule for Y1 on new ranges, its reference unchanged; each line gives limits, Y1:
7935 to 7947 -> 7938.5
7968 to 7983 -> 7982.0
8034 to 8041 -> 8037.5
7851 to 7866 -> 7854.5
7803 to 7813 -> 7812.5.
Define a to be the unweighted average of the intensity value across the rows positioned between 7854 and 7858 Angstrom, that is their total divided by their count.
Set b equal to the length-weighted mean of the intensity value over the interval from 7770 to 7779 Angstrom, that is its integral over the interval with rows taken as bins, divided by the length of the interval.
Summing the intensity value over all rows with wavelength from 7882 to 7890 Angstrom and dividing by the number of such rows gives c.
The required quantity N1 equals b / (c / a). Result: 5.53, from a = 5.51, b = 5.54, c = 5.5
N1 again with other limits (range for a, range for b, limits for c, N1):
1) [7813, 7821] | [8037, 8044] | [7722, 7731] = 5.41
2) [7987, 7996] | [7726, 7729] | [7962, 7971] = 5.54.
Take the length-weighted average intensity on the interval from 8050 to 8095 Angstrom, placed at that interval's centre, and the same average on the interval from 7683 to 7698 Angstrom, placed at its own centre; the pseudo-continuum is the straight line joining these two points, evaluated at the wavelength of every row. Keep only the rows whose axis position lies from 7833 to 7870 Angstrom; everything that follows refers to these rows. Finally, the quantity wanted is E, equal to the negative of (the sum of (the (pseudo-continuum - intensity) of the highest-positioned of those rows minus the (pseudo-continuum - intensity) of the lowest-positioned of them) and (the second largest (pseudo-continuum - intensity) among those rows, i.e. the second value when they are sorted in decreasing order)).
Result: -0.78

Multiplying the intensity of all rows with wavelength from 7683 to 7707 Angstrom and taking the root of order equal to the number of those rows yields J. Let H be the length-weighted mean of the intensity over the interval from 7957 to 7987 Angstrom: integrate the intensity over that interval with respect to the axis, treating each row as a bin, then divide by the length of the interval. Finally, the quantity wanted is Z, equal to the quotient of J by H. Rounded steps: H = 5.9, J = 5.8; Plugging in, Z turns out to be 0.99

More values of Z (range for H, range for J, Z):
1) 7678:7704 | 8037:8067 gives 0.96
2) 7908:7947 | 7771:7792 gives 1.25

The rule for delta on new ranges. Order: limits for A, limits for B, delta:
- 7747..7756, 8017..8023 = 0.09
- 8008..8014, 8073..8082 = 0.10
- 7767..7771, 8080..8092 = 0.01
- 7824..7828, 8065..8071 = 0.20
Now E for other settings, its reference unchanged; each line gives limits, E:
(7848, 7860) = -0.37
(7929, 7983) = -1.27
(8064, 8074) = 0.53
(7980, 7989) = 0.03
